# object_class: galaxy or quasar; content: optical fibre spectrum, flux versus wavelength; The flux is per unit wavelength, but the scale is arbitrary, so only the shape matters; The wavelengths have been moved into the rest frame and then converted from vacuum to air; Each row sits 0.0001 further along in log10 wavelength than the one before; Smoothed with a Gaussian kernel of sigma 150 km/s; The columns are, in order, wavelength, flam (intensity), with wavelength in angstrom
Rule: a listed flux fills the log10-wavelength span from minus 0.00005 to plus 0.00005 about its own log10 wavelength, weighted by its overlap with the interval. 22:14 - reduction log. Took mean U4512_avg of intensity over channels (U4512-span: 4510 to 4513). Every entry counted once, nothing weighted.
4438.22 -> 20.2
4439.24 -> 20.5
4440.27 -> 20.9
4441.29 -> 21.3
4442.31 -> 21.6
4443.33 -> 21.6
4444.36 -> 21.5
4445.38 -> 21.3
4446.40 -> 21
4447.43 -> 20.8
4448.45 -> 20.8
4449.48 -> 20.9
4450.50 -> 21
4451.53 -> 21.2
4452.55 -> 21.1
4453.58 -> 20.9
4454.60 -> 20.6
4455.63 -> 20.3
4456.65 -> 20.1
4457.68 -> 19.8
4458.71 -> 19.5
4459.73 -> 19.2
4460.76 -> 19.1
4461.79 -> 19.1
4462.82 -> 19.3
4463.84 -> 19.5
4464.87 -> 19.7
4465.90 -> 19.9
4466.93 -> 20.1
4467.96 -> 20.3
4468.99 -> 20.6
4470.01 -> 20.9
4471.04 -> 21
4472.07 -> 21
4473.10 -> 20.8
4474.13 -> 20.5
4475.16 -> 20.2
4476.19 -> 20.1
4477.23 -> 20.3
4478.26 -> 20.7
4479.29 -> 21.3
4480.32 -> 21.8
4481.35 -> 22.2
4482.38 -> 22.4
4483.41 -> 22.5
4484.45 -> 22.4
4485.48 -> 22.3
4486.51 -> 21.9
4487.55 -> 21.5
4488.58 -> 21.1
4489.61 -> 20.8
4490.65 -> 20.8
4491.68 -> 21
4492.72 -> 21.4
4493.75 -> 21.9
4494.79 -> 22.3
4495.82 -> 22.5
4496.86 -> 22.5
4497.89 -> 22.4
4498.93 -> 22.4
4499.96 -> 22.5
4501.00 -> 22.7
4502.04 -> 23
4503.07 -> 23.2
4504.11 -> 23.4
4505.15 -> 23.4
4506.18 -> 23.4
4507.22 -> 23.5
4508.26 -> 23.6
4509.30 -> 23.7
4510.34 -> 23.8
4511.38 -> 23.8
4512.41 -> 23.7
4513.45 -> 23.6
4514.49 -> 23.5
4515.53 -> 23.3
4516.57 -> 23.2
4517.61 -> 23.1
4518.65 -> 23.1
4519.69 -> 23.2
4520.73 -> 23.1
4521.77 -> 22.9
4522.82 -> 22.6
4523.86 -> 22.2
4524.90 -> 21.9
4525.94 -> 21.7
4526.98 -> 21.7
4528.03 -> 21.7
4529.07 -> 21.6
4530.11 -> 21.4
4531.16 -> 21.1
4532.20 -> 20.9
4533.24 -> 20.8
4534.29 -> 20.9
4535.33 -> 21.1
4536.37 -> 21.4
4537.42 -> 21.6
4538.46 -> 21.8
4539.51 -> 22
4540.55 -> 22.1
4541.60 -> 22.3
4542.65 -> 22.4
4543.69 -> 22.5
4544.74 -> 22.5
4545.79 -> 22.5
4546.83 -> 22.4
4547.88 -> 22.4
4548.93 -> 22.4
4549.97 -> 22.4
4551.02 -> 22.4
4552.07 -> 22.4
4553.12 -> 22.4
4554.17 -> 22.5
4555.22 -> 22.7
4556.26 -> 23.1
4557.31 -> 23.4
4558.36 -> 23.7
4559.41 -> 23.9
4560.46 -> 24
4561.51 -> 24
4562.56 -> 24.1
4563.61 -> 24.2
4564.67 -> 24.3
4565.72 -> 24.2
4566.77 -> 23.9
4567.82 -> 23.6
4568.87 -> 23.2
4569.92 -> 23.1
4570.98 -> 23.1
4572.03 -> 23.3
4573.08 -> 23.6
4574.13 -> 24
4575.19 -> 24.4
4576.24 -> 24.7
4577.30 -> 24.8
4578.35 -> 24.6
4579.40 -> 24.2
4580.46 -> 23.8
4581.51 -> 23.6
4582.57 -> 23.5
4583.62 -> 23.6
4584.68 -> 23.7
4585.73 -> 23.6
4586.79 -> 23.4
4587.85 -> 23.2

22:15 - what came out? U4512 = 23.8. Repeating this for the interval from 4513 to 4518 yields 23.3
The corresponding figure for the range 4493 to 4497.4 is 22.3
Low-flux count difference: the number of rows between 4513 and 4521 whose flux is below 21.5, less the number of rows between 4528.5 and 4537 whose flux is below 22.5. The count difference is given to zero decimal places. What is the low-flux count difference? -8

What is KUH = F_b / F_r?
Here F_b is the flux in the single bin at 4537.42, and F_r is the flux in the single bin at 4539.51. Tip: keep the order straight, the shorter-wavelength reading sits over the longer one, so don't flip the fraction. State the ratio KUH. 0.98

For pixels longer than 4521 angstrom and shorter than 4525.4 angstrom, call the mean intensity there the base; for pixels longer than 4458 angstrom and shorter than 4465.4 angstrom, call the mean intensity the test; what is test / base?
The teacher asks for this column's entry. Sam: 0.86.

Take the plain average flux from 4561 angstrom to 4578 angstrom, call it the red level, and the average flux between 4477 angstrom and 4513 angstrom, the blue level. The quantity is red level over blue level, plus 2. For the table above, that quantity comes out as 3.07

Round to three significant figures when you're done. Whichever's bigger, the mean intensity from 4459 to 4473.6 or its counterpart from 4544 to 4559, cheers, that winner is 22.7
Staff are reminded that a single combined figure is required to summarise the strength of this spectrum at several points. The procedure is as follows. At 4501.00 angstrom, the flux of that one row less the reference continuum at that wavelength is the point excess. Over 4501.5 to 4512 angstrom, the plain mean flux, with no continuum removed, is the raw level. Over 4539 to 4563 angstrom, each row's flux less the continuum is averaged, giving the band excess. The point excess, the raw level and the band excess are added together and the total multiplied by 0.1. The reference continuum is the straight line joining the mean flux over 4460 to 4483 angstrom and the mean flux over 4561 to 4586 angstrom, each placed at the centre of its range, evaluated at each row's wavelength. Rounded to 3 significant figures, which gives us 2.44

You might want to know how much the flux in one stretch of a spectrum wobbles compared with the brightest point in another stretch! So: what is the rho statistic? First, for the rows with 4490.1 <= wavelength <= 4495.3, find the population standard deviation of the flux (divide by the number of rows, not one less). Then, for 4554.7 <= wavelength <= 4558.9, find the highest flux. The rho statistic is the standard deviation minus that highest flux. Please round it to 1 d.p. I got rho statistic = -23.1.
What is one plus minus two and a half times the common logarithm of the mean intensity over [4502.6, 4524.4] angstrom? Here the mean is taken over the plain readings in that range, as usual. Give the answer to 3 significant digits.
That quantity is -2.42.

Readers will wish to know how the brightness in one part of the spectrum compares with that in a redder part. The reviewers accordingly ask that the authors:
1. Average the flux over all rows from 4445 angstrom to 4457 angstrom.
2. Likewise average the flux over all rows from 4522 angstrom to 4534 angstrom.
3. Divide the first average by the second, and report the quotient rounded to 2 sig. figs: 0.96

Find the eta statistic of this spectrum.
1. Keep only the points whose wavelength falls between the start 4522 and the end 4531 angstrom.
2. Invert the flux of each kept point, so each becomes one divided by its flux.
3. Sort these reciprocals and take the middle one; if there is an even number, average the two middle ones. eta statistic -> 0.0461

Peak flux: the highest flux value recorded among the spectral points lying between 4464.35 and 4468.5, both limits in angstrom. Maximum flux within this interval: 20.3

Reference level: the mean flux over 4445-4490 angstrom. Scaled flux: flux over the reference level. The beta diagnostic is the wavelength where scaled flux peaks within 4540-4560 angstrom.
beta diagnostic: 4559.41 angstrom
